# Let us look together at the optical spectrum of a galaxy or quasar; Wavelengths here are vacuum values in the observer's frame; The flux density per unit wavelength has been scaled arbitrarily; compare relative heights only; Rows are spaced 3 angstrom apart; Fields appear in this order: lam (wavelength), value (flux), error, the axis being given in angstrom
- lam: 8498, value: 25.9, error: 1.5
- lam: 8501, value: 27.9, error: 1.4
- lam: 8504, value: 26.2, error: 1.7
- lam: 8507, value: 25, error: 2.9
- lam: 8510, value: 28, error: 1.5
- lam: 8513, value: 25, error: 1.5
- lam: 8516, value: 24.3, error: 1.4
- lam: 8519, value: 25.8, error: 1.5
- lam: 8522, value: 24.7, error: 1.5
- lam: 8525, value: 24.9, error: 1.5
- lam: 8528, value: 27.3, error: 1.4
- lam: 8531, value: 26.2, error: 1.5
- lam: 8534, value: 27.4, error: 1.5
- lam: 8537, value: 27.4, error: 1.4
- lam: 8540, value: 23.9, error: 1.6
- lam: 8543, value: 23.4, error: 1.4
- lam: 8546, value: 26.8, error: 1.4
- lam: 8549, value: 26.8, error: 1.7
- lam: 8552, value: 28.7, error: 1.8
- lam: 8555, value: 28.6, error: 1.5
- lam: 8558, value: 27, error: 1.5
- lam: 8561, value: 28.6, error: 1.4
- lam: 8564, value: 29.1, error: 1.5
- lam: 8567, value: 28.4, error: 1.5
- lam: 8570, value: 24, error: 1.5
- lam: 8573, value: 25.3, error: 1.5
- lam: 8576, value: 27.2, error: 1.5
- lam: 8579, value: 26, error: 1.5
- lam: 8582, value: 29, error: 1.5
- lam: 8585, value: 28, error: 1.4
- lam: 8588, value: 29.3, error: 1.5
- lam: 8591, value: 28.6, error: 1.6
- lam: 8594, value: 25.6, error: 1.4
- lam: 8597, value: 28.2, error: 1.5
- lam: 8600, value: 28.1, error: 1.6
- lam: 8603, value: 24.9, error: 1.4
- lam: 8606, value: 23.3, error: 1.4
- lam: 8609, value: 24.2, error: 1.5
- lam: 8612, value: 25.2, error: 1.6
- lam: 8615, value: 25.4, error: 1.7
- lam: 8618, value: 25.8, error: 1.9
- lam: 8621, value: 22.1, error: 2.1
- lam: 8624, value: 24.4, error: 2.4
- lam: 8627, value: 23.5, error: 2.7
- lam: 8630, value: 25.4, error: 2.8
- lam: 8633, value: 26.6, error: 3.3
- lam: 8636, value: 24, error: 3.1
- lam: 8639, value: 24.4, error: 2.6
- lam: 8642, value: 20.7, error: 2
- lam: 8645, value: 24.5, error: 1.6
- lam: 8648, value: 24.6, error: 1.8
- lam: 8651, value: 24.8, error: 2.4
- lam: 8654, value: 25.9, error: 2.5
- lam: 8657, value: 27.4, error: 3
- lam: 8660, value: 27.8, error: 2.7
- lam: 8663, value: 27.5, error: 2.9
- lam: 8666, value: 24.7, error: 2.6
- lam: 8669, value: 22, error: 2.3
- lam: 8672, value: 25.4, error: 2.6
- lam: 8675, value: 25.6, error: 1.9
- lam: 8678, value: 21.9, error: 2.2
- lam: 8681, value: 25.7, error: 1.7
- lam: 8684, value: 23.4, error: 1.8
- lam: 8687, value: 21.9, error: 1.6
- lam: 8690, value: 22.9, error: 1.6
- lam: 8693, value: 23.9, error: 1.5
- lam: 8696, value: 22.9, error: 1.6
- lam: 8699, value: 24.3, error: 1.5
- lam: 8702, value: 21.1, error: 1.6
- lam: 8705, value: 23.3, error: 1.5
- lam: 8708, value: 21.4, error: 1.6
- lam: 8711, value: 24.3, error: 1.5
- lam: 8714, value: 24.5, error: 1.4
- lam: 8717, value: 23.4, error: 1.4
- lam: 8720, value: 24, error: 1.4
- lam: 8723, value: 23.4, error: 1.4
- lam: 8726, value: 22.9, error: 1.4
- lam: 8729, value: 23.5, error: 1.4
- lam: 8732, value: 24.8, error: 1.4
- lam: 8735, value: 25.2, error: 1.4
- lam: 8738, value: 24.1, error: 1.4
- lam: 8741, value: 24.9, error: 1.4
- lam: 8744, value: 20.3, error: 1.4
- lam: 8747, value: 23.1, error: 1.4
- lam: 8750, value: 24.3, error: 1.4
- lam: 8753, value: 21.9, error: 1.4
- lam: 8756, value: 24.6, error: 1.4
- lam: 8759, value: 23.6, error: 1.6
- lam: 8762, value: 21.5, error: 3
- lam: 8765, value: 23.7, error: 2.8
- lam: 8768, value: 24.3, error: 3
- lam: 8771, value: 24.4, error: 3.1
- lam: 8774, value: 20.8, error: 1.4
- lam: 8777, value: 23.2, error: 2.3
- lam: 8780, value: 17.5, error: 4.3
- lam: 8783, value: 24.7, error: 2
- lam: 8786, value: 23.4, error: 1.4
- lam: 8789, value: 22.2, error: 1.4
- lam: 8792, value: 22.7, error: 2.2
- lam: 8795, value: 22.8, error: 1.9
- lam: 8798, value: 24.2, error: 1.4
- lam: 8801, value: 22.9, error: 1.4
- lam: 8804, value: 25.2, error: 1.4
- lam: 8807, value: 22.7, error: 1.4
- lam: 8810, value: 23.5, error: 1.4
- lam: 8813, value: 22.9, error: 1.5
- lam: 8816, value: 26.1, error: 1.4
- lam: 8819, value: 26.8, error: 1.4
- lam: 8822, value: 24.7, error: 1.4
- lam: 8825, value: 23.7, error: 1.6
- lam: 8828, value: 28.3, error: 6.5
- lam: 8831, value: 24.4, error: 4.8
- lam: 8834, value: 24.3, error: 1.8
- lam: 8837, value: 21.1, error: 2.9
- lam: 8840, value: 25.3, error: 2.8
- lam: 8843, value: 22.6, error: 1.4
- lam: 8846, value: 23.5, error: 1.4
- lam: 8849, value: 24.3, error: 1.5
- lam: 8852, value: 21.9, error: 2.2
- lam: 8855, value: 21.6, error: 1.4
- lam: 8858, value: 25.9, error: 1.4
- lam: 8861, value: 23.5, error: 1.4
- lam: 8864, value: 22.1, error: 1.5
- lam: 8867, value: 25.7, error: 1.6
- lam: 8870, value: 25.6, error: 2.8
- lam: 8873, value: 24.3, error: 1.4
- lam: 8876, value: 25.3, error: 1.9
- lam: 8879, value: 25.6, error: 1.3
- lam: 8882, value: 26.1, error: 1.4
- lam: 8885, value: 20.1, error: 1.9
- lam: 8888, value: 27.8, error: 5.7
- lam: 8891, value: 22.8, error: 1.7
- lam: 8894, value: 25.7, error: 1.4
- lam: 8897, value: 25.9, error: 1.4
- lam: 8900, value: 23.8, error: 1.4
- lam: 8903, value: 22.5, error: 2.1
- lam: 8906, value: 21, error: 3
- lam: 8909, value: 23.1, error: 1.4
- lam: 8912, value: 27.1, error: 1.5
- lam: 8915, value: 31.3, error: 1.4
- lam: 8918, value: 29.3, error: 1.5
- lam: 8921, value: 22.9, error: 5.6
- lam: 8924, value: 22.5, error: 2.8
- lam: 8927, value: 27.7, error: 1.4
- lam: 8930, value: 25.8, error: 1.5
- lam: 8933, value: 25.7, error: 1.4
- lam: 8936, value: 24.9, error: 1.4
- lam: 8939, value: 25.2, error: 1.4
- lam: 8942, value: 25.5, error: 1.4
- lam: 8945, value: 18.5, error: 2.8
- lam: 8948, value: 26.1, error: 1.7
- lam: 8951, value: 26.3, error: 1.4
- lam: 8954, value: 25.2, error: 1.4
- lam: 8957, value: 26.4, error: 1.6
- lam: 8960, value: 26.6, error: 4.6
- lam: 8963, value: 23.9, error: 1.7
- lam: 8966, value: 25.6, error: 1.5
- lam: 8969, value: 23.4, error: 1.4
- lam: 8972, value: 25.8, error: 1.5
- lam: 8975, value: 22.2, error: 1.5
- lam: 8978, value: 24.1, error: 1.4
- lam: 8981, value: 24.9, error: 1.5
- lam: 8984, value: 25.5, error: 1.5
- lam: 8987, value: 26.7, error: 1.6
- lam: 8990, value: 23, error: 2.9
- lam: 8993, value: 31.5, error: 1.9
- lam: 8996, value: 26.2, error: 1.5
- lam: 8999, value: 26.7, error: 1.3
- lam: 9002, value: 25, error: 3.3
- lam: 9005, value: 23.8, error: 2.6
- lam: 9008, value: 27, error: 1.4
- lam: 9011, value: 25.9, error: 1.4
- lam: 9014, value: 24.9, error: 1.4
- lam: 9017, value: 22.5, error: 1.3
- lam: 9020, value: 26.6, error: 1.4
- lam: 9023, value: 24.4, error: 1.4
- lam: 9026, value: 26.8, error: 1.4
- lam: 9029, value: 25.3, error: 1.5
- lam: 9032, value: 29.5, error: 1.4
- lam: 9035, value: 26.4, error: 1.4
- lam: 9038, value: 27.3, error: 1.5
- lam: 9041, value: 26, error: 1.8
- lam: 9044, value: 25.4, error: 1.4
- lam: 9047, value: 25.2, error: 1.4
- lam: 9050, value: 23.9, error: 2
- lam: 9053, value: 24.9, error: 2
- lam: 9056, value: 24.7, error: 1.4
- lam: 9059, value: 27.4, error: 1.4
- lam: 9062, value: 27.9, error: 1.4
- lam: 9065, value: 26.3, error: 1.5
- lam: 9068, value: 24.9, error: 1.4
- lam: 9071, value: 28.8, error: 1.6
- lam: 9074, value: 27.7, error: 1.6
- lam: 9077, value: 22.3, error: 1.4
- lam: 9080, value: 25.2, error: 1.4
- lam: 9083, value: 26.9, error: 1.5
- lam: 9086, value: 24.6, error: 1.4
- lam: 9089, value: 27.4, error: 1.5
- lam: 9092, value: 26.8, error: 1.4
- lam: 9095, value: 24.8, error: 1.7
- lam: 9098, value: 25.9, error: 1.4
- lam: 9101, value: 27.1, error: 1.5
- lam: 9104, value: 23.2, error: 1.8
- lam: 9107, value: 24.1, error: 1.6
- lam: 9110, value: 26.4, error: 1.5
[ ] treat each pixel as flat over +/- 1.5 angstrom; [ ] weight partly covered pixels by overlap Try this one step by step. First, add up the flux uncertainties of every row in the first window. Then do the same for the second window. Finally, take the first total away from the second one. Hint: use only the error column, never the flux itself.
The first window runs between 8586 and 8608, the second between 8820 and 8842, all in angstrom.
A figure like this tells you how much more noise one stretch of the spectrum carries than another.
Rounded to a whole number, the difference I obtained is 11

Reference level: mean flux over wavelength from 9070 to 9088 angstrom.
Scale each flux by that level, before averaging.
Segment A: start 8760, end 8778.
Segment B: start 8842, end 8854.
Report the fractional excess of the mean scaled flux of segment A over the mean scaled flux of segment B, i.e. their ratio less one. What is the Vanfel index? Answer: 0.00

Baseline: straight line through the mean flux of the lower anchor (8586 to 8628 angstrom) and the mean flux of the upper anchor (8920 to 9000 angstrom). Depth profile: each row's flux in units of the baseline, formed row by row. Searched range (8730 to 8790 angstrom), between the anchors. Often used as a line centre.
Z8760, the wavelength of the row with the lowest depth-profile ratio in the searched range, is 8780 angstrom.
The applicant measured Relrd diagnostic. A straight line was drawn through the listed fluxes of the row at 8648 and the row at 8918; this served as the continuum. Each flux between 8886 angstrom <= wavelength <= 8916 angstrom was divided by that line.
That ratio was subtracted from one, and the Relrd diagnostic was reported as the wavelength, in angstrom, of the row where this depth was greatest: 8906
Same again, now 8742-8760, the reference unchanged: 8744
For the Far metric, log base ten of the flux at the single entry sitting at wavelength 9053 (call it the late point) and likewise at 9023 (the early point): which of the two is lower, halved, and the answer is 0.694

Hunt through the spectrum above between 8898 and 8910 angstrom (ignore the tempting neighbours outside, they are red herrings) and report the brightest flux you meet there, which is 23.8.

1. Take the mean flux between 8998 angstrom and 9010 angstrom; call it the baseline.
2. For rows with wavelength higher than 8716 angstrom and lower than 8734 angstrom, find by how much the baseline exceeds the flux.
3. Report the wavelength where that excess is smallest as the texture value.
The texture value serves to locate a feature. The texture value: 8732 angstrom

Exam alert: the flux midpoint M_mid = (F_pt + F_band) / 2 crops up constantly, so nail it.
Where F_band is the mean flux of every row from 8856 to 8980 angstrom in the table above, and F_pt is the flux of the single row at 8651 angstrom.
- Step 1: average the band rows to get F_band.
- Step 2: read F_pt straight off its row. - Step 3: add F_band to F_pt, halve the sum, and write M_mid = 24.8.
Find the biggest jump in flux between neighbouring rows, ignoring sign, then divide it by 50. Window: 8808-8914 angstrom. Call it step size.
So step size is 0.154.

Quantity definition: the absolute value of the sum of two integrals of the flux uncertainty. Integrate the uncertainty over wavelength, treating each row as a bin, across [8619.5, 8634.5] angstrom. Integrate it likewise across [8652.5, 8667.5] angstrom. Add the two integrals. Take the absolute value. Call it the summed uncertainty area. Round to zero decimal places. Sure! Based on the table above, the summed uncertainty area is 81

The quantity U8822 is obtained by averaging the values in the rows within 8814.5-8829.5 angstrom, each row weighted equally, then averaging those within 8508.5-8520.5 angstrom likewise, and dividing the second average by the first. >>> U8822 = 0.99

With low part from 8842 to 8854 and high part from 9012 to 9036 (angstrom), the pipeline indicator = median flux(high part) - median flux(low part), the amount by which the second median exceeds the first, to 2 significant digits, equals 2.8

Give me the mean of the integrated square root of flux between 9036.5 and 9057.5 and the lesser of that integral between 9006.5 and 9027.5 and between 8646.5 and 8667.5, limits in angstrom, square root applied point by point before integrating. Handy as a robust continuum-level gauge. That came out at 106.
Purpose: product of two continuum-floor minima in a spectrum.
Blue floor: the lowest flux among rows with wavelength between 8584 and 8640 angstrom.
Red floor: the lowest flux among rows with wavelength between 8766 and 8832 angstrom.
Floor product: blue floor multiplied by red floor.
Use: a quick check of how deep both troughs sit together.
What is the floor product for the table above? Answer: 387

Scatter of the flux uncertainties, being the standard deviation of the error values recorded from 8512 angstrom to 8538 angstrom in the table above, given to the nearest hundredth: 0.05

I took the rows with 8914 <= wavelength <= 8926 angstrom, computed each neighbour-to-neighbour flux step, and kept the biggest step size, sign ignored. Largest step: 6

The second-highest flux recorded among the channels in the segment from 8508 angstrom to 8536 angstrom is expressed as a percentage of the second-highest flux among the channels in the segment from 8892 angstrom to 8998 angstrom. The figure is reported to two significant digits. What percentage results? 88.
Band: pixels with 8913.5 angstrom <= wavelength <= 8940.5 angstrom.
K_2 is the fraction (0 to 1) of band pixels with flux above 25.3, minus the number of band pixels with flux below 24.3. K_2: -1.4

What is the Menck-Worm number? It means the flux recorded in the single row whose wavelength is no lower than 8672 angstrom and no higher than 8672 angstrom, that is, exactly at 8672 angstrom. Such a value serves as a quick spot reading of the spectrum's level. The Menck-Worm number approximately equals 25.4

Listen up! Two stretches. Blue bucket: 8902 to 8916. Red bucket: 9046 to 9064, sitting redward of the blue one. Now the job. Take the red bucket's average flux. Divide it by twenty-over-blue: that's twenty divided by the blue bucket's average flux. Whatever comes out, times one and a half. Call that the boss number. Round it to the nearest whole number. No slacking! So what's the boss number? 48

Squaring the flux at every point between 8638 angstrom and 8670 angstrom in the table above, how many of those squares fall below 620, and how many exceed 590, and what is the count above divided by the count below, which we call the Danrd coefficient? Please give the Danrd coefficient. 1.3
